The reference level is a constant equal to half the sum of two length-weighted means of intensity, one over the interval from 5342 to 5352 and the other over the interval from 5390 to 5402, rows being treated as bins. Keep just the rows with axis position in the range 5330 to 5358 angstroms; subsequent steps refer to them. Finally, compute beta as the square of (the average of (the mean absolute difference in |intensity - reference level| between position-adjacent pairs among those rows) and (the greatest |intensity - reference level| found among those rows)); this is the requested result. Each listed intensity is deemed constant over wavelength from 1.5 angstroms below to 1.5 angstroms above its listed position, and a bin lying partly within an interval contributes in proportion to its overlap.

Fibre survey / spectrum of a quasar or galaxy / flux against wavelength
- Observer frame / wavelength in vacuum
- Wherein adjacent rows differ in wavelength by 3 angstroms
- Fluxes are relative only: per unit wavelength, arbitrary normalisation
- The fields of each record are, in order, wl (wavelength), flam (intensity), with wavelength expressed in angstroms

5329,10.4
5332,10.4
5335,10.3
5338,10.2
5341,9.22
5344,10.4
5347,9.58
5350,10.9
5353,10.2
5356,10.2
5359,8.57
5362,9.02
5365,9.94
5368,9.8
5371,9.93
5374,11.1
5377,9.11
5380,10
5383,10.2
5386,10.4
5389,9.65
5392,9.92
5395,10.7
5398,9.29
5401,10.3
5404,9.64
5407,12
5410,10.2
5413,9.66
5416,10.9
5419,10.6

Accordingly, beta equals 0.40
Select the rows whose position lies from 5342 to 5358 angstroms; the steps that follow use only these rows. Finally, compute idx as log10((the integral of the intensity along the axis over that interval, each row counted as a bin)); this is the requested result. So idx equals 2.21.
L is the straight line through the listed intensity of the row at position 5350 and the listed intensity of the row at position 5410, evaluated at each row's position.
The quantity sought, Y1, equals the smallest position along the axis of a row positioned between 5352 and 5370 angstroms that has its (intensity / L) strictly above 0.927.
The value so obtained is 5353 angstroms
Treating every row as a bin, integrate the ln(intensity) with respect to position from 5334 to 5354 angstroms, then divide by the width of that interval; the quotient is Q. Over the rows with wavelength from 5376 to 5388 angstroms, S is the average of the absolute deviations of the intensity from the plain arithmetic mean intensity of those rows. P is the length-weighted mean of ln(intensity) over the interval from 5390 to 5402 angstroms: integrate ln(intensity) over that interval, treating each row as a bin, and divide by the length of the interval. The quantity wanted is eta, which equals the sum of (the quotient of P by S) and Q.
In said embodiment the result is 7.9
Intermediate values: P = 2.30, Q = 2.31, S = 0.41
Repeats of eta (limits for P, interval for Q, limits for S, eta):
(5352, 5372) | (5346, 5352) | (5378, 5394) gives 13.0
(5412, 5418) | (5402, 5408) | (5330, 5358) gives 9.3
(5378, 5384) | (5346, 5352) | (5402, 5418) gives 5.3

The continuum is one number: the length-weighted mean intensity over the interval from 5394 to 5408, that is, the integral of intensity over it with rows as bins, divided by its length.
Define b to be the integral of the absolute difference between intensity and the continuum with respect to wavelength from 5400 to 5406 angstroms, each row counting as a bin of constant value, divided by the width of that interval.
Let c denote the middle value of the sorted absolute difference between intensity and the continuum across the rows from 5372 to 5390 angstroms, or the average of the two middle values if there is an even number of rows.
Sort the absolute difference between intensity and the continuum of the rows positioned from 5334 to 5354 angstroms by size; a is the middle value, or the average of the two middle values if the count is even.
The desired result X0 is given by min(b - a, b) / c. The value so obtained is 0.7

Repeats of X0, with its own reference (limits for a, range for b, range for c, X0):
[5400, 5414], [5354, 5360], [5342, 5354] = 0.4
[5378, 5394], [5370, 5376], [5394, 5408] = 0.5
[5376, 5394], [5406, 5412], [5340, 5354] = 0.8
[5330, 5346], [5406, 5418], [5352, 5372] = 1.6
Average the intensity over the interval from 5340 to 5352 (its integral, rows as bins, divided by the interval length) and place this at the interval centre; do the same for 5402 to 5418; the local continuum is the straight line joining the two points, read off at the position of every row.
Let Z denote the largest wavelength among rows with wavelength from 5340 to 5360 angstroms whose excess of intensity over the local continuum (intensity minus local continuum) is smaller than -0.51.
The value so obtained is 5359 angstroms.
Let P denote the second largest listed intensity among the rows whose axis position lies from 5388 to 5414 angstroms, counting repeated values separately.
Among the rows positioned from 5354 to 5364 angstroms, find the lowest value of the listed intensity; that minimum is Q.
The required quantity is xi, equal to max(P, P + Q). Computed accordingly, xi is 19.3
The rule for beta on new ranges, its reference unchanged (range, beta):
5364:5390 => 0.44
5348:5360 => 1.31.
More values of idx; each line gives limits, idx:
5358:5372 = 2.12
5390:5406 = 2.21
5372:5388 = 2.21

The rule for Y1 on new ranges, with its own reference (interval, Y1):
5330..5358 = 5332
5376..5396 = 5380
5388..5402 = 5392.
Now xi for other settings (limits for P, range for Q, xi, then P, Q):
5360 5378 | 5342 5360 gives 18.5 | 9.94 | 8.57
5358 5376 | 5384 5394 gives 19.6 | 9.94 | 9.65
